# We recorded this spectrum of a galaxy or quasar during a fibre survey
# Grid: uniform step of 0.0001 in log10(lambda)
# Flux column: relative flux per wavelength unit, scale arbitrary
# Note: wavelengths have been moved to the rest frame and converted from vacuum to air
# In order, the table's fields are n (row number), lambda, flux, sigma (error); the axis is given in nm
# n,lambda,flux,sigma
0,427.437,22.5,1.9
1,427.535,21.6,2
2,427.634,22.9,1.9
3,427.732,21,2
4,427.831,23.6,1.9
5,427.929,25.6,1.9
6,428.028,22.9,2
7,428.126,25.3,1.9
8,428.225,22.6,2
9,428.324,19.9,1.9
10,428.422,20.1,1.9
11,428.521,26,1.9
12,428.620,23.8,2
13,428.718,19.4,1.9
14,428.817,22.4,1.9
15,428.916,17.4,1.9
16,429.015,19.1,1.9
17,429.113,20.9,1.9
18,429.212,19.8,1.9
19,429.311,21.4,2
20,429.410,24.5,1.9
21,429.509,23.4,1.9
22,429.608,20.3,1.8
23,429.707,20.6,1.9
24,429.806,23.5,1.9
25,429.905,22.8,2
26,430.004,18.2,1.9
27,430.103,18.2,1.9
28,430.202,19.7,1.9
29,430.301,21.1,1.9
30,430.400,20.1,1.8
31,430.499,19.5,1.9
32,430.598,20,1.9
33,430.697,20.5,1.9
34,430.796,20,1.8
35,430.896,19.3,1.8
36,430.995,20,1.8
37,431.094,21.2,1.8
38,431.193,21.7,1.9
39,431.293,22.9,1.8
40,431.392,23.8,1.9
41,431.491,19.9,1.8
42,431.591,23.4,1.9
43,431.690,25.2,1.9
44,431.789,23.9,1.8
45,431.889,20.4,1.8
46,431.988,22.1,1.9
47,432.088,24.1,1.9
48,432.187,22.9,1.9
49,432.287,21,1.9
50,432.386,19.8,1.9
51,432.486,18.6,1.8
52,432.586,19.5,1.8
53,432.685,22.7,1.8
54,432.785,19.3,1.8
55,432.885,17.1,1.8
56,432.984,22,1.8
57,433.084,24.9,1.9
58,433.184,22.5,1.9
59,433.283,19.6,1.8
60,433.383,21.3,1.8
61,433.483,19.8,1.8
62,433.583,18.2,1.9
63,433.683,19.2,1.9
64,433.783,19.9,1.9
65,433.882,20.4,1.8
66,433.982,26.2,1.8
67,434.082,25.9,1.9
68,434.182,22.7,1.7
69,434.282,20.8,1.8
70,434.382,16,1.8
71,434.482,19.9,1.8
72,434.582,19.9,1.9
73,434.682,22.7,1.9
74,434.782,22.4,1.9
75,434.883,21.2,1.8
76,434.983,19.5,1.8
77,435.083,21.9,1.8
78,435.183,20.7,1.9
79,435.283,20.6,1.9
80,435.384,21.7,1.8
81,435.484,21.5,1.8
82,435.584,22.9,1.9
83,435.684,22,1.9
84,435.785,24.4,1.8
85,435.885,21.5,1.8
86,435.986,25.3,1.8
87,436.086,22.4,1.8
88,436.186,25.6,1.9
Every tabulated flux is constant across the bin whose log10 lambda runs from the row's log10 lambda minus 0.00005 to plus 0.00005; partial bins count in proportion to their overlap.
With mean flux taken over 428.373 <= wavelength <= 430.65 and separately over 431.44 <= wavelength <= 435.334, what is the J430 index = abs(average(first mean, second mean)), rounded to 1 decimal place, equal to 21.1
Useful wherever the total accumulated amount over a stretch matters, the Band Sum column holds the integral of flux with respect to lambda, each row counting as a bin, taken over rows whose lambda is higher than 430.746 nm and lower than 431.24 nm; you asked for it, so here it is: 10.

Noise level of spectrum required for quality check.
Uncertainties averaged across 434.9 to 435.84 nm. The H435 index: 1.84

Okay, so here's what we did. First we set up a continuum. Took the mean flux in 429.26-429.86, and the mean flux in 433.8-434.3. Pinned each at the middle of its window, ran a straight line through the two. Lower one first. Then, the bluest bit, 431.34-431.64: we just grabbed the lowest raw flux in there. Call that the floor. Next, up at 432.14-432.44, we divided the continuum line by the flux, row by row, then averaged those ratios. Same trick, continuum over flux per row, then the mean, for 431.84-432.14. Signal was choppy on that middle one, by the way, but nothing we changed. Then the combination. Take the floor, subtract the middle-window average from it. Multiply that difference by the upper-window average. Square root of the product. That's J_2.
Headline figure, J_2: 4.51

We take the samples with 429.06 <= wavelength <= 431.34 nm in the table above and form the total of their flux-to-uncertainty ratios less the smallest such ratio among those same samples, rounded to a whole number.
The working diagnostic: 246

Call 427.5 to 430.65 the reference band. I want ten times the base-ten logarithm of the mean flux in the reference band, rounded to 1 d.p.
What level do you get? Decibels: 13.3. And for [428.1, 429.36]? 13.3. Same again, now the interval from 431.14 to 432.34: 13.5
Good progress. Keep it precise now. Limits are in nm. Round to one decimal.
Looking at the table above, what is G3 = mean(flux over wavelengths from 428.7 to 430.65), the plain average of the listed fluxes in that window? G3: 20.6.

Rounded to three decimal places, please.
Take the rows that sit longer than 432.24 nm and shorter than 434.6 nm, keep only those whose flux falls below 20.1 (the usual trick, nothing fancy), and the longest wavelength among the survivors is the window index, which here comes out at 434.582 nm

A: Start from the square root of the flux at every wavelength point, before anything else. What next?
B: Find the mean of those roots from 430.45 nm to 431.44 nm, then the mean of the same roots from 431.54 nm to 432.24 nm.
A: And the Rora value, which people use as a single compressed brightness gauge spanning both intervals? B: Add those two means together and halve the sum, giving 4.69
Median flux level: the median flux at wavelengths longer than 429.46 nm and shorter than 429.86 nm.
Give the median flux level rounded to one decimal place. 22.0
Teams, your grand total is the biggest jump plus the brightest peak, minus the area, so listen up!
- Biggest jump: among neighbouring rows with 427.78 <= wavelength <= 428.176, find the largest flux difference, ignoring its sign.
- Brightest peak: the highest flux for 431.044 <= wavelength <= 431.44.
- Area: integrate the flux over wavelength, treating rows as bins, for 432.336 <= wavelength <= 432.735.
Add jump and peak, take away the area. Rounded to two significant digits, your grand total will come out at 18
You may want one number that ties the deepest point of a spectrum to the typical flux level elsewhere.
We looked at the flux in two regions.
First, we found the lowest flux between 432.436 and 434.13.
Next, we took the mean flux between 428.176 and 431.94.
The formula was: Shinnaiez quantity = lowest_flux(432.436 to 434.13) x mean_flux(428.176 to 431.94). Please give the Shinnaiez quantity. 363.1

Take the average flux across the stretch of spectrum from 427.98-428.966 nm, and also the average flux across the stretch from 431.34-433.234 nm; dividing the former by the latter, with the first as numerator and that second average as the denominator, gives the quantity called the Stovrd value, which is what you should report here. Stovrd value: 1.01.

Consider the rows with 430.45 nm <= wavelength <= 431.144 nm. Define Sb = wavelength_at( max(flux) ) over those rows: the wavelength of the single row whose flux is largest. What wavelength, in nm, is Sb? 431.094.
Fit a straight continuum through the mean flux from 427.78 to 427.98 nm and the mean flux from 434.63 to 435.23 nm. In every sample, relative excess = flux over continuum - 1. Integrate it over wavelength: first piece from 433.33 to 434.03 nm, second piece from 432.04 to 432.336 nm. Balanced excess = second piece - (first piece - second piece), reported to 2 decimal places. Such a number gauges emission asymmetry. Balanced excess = 0.04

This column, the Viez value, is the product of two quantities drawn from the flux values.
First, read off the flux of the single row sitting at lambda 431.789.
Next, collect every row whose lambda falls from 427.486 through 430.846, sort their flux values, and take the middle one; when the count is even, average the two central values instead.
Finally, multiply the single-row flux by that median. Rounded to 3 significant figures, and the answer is 501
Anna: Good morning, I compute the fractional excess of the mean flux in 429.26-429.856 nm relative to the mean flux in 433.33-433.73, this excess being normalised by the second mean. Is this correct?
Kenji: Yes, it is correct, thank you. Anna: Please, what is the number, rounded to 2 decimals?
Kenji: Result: 0.14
